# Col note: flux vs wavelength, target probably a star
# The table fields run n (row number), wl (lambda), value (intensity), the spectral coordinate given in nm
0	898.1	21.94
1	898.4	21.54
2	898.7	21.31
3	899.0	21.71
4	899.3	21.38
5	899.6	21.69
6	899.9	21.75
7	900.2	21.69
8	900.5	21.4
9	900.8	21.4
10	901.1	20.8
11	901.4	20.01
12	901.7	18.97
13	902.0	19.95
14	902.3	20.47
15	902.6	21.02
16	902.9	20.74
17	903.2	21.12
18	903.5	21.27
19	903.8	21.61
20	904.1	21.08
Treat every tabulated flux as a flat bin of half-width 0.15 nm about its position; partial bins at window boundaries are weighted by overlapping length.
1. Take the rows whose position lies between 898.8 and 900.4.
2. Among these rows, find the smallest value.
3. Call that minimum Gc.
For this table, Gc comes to 21.38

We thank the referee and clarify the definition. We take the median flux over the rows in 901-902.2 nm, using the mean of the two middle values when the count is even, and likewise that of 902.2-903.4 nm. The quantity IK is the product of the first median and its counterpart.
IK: 417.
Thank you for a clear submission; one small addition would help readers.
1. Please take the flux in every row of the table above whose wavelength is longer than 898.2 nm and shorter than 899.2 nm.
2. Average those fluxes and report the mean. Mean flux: 21.5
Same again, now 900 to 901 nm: 21.5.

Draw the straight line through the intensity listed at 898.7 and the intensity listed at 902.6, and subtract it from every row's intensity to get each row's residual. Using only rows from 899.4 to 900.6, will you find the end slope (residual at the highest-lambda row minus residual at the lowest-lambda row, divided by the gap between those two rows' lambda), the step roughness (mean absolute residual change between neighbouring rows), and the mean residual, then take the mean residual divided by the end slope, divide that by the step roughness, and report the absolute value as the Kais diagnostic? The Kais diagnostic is 13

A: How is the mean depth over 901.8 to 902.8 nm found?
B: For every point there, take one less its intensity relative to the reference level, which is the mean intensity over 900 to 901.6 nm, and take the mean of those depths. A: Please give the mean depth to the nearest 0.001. 0.028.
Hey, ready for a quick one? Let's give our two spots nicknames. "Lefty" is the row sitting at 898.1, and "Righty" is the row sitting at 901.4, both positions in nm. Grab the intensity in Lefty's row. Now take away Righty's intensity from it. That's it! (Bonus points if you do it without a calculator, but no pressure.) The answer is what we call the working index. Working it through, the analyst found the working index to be 1.9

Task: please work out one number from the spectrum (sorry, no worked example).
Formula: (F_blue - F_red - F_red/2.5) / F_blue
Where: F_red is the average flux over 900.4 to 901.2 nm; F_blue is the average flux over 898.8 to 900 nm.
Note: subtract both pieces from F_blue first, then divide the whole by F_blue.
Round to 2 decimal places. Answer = -0.37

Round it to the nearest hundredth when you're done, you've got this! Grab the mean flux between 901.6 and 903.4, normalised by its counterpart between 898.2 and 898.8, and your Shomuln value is 0.95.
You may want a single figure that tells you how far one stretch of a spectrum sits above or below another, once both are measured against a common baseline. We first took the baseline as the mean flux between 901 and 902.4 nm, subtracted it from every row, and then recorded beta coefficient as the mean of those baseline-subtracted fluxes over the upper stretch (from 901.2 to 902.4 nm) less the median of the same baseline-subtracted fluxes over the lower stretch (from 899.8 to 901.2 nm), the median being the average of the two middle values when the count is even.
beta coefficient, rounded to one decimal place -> -1.5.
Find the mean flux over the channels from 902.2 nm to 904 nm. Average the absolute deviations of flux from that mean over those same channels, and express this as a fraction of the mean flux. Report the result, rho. 0.014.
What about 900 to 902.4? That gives 0.036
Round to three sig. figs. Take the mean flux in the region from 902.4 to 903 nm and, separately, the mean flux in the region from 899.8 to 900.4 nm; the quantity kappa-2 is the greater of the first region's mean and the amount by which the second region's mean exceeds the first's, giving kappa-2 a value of 20.9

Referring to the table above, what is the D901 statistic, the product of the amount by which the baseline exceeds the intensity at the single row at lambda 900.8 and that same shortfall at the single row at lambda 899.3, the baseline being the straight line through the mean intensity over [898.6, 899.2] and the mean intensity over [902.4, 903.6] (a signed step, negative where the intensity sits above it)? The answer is 0.0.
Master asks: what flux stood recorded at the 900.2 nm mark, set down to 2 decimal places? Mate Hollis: 21.69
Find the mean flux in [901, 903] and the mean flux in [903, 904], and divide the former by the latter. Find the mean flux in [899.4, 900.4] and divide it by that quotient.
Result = 22.8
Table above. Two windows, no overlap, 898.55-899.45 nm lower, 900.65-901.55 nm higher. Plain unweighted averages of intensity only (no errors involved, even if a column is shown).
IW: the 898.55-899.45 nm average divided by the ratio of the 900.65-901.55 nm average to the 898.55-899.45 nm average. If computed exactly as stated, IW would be 22.2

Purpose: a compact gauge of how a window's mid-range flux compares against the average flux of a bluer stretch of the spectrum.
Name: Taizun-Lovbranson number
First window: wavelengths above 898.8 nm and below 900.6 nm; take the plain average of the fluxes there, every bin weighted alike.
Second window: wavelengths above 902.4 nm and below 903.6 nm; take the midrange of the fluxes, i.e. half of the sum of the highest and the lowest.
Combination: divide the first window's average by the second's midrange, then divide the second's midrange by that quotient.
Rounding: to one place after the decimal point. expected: 20.4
